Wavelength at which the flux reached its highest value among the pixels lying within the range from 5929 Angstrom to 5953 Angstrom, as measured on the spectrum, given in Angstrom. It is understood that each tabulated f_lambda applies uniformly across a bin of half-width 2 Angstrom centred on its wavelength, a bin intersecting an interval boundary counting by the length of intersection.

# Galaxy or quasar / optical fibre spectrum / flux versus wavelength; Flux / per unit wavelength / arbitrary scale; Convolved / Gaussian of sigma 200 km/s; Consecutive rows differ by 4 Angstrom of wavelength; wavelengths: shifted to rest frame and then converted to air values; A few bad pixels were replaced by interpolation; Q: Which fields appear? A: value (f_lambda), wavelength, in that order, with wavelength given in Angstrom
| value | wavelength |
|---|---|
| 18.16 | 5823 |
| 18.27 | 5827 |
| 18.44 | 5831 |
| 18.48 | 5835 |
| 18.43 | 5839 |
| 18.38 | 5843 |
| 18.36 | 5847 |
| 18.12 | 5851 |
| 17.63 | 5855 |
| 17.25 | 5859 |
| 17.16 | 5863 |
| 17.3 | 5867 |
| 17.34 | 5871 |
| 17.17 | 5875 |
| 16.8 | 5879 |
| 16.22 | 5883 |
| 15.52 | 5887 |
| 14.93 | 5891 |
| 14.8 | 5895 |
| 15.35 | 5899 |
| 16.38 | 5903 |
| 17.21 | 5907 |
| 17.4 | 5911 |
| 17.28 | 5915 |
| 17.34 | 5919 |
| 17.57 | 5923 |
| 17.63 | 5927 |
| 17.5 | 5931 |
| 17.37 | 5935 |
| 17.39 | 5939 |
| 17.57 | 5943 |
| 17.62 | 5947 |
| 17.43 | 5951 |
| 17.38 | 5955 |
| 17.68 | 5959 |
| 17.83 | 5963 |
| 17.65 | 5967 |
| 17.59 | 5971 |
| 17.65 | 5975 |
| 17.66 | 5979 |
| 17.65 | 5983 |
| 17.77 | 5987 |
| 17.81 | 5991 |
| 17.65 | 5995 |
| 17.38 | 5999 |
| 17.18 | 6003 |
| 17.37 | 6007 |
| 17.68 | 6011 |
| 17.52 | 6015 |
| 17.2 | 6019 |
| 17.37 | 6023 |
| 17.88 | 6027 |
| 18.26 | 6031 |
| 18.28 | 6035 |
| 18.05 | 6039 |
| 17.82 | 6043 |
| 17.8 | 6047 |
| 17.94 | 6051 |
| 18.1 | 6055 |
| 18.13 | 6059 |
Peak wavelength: 5947 Angstrom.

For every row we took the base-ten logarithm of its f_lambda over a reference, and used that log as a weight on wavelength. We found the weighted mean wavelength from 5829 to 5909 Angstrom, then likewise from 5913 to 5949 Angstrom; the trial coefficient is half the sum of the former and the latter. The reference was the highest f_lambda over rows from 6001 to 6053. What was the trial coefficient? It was 5908.9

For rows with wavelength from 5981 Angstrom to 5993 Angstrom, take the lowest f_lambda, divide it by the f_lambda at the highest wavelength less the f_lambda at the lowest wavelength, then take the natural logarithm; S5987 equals 4.7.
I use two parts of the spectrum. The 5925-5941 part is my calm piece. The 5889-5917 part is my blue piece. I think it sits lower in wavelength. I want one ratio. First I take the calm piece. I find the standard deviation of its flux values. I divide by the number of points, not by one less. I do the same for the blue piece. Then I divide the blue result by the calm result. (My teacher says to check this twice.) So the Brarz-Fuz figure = 10.3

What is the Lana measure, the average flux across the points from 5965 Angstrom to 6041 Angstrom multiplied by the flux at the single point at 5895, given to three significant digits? 261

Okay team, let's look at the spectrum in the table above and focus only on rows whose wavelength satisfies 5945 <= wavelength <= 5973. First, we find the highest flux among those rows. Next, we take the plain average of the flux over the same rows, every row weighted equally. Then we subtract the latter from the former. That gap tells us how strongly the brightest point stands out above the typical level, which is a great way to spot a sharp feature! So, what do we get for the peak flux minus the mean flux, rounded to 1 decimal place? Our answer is 0.2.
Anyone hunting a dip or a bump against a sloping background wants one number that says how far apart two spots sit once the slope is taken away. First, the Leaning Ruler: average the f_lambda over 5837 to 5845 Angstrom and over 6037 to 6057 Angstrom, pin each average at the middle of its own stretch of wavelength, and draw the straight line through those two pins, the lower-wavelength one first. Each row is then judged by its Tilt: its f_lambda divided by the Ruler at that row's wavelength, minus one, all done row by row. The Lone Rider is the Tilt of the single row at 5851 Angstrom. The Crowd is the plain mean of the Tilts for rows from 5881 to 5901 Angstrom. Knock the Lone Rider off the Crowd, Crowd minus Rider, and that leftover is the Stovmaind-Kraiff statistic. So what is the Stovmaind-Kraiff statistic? -0.15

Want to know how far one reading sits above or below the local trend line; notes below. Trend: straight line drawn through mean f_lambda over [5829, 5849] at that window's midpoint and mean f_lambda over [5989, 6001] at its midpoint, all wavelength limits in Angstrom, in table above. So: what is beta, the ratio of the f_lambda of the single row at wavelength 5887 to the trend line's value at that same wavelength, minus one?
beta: -0.146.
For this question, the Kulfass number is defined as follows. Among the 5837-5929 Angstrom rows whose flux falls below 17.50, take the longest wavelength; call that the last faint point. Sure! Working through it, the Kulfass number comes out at 5919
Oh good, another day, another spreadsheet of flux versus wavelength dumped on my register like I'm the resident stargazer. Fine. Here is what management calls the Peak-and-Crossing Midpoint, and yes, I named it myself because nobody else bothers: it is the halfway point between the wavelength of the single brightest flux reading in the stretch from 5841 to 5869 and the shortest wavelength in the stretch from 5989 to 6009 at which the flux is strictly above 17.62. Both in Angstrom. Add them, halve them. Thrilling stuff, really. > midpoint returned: 5917 Angstrom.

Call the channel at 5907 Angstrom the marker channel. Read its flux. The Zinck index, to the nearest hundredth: 17.21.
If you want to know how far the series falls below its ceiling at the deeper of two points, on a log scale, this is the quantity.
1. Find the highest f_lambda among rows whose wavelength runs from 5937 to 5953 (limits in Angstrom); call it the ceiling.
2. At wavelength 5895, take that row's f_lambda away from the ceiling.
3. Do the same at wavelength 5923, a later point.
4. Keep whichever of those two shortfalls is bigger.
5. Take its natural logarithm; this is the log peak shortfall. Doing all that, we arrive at 1.0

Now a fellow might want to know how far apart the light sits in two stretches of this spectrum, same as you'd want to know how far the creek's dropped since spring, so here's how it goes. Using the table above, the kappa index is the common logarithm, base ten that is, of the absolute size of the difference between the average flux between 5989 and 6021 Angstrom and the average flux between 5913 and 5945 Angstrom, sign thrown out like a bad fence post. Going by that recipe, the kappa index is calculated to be -1.8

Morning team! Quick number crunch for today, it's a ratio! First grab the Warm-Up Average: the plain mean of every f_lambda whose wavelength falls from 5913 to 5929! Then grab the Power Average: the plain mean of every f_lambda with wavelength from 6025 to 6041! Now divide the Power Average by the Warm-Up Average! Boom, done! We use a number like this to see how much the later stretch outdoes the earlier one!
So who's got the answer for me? 1.04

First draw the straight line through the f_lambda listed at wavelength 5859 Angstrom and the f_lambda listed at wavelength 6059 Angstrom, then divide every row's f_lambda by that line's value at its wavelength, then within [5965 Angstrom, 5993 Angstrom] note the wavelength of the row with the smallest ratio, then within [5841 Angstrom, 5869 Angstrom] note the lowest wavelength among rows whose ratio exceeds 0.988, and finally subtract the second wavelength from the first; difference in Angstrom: 128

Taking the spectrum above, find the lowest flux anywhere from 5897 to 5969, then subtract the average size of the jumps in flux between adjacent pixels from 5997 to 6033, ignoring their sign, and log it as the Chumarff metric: 15.07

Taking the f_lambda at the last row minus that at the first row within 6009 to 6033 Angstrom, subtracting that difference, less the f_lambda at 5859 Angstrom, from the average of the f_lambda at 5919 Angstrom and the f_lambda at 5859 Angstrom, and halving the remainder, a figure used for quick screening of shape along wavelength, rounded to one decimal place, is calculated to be 17.0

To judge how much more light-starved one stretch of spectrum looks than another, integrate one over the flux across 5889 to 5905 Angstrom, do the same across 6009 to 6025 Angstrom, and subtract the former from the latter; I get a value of -0.13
